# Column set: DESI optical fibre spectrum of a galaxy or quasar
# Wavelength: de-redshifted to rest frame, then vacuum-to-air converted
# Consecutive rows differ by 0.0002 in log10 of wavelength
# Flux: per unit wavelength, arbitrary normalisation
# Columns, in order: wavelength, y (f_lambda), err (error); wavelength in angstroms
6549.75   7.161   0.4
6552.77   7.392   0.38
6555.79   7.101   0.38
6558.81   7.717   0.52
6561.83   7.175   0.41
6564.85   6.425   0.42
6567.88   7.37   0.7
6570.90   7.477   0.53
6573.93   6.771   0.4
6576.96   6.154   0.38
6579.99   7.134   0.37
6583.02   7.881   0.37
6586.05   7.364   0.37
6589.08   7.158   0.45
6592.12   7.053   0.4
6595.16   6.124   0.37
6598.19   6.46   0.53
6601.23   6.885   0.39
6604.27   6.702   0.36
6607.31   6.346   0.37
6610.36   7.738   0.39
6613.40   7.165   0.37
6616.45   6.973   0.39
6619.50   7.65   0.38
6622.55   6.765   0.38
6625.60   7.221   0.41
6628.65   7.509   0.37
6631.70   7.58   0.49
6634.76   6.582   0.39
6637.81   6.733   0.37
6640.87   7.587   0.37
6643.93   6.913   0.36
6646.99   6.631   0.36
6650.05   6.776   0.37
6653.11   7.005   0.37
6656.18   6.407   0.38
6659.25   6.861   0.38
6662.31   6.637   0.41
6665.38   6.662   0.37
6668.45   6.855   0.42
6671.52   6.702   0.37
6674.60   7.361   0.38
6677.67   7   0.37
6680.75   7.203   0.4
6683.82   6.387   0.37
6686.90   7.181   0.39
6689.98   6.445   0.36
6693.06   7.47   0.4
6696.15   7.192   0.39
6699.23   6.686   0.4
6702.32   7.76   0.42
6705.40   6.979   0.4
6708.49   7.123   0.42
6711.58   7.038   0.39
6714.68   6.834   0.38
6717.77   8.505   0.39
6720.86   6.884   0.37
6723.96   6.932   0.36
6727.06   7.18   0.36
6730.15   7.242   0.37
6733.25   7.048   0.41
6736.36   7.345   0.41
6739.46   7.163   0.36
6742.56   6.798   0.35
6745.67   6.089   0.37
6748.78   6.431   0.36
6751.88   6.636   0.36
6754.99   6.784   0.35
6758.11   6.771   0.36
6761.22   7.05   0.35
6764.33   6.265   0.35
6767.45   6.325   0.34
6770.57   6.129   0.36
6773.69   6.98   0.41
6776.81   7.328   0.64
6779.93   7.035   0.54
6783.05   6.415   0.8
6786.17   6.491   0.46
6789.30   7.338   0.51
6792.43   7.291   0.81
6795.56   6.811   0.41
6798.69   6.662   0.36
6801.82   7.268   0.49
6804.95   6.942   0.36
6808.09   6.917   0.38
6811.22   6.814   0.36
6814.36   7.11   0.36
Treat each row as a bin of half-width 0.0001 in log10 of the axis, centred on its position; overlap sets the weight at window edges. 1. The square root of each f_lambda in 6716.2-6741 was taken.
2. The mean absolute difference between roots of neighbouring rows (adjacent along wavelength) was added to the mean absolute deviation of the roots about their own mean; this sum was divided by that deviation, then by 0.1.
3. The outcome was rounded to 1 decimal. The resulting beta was 22.0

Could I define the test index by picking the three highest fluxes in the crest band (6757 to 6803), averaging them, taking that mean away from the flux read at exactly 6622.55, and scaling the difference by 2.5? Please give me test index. -1.4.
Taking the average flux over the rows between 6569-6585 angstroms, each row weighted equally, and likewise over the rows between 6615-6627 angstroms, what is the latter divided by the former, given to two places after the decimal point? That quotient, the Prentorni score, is 1.01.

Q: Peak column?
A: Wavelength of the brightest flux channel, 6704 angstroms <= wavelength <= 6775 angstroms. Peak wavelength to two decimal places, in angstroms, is 6717.77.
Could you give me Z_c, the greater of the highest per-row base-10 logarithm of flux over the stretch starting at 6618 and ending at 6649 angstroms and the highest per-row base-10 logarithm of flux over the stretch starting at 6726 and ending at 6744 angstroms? 0.884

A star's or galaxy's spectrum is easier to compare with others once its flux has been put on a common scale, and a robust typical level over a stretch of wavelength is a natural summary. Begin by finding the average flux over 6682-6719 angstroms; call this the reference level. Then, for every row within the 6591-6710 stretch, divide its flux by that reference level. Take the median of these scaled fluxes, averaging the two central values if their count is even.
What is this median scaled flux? 0.97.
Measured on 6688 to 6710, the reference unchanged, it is 1.00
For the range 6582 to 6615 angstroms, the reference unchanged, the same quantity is 0.99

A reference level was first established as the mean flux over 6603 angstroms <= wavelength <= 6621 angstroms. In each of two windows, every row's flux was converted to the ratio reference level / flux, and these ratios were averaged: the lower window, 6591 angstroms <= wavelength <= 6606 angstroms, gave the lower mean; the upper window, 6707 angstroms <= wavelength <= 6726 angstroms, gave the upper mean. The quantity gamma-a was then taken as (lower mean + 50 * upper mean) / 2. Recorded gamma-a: 25.25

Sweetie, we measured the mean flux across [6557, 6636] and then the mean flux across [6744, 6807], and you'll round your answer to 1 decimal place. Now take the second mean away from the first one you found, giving 0.3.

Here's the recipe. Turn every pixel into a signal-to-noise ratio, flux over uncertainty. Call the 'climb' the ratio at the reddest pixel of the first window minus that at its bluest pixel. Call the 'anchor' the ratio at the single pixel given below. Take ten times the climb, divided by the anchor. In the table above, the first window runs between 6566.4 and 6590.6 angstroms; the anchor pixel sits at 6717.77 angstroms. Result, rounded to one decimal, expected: 2.5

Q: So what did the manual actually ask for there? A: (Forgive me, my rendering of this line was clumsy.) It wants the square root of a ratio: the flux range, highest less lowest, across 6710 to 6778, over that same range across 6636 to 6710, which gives 1.33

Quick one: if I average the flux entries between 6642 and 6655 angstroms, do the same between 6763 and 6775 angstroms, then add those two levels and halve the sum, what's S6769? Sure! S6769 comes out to 6.6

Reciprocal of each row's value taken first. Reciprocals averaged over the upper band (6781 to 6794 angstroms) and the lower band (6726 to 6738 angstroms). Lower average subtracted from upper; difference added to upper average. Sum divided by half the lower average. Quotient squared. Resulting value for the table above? 4.8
